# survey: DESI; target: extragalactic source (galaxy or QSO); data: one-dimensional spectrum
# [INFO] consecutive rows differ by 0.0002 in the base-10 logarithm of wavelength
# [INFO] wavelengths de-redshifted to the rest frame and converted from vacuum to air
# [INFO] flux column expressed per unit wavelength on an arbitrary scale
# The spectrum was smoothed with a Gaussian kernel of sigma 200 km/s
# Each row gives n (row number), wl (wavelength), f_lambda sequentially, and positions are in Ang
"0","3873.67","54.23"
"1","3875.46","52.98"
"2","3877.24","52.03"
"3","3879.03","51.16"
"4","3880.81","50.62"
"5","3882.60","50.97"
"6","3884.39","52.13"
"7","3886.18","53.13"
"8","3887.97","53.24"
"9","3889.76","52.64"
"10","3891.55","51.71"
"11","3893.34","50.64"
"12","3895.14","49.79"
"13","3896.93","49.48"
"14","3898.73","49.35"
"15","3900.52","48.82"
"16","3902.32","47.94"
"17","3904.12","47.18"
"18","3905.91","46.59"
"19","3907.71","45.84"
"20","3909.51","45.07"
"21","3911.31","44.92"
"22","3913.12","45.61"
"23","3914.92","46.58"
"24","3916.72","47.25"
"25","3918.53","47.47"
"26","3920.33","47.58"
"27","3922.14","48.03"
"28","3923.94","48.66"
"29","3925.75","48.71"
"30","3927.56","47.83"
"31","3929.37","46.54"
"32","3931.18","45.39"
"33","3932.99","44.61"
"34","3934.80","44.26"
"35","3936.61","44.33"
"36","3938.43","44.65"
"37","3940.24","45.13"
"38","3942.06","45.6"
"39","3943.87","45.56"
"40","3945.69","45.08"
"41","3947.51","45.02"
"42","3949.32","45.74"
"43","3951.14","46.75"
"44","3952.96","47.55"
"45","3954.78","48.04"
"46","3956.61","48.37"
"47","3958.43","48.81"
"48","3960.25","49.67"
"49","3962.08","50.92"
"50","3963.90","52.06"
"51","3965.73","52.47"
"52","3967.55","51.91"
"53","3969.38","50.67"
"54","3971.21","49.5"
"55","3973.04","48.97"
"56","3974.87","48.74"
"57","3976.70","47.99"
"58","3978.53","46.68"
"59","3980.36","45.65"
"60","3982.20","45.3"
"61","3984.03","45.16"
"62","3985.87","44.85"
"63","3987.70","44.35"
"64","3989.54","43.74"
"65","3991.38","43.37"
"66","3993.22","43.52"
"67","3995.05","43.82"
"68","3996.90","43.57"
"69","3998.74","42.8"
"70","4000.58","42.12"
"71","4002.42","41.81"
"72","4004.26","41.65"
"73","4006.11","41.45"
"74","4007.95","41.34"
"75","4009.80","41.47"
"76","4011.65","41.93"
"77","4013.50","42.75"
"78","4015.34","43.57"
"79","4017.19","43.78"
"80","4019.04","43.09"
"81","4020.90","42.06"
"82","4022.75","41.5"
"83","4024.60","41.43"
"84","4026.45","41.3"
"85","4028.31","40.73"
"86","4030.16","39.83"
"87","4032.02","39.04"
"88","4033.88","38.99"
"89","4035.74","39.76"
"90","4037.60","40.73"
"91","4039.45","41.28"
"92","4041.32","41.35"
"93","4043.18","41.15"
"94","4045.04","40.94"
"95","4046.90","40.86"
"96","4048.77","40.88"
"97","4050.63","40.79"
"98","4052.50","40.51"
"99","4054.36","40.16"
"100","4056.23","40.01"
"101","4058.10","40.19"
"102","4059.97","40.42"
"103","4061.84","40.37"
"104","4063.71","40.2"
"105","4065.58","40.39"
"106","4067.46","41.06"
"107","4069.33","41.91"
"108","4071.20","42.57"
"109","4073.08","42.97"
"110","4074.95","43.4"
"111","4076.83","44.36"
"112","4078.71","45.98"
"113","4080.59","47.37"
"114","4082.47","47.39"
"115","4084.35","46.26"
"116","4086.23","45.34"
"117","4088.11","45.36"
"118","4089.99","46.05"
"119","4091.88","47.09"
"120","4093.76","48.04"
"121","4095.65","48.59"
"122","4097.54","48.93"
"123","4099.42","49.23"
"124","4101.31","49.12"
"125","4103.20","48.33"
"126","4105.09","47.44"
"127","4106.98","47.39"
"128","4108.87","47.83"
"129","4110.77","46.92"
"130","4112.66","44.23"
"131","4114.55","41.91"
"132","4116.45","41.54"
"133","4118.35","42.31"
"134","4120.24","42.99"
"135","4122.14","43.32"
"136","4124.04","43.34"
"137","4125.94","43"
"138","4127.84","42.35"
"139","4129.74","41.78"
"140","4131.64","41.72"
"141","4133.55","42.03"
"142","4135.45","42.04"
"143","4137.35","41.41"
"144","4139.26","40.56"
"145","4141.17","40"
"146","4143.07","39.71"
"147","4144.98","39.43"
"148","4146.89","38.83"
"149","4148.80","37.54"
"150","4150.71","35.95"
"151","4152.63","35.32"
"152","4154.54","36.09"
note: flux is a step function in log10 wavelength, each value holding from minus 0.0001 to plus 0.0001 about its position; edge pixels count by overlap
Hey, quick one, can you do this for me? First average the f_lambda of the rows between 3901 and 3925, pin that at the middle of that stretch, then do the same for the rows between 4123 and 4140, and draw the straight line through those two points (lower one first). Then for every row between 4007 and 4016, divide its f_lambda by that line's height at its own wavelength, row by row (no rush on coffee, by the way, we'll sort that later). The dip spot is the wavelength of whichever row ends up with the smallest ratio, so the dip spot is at 4007.95 Ang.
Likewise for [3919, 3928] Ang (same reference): 3920.33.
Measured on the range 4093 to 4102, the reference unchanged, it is 4093.76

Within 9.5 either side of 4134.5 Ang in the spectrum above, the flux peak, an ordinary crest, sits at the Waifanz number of 4125.94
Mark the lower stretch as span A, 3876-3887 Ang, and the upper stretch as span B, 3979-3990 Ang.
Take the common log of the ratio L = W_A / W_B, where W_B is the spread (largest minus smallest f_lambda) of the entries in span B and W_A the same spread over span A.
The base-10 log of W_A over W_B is 0.1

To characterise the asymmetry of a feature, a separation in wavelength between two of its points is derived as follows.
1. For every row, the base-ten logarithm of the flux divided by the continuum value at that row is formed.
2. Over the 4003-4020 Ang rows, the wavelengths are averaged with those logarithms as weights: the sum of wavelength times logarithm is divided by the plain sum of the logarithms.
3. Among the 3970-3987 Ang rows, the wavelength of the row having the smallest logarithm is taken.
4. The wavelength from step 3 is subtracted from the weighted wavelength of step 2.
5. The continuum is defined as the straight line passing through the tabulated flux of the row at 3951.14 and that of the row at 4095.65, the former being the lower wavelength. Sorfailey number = 25.1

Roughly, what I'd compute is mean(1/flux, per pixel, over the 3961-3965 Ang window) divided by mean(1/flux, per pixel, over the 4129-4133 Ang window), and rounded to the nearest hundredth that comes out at 0.81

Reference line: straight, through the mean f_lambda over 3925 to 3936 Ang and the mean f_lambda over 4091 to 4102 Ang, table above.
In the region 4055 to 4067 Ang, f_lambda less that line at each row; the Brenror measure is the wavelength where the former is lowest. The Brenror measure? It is 4056.23 Ang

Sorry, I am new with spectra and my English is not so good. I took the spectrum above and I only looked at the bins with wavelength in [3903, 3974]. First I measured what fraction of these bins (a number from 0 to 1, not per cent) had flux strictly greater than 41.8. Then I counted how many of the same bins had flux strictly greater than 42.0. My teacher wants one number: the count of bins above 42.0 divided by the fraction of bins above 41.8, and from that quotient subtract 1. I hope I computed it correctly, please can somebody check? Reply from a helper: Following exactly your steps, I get 38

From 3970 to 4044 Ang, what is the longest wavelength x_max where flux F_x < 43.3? 4043.18 Ang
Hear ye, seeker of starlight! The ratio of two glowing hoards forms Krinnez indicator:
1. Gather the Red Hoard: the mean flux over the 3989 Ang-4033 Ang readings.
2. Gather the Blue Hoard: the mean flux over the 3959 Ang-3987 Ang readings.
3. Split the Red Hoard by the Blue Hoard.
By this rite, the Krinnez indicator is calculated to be 0.87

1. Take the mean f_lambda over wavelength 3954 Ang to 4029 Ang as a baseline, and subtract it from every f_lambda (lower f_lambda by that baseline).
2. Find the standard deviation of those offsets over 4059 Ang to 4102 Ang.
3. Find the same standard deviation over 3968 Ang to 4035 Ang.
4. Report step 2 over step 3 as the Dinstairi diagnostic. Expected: 1.1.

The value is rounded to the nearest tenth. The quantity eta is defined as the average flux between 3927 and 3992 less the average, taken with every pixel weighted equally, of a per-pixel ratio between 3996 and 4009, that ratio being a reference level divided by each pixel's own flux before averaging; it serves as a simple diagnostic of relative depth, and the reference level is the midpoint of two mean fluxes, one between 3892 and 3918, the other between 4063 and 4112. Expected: 45.9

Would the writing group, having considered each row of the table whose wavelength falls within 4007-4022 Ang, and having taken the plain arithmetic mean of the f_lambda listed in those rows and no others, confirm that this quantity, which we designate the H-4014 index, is 42.5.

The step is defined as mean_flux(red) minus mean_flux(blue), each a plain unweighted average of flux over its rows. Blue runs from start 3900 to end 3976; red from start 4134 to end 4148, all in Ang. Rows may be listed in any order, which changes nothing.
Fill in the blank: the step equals -7.1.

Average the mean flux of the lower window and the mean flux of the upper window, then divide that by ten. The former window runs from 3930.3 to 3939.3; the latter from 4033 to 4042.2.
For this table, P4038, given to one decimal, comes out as 4.3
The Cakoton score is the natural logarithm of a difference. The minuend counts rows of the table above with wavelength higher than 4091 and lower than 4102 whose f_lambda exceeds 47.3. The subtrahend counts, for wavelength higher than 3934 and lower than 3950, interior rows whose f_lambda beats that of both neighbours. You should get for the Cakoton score 1.4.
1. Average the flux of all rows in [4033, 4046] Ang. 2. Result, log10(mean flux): 1.61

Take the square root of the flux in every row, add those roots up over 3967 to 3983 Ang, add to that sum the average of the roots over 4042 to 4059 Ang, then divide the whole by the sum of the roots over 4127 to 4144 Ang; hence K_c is 1.19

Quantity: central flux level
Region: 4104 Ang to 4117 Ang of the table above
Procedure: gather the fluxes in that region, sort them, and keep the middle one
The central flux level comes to 47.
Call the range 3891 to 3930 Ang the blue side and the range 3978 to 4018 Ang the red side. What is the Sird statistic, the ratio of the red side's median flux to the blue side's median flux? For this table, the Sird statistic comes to 0.91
